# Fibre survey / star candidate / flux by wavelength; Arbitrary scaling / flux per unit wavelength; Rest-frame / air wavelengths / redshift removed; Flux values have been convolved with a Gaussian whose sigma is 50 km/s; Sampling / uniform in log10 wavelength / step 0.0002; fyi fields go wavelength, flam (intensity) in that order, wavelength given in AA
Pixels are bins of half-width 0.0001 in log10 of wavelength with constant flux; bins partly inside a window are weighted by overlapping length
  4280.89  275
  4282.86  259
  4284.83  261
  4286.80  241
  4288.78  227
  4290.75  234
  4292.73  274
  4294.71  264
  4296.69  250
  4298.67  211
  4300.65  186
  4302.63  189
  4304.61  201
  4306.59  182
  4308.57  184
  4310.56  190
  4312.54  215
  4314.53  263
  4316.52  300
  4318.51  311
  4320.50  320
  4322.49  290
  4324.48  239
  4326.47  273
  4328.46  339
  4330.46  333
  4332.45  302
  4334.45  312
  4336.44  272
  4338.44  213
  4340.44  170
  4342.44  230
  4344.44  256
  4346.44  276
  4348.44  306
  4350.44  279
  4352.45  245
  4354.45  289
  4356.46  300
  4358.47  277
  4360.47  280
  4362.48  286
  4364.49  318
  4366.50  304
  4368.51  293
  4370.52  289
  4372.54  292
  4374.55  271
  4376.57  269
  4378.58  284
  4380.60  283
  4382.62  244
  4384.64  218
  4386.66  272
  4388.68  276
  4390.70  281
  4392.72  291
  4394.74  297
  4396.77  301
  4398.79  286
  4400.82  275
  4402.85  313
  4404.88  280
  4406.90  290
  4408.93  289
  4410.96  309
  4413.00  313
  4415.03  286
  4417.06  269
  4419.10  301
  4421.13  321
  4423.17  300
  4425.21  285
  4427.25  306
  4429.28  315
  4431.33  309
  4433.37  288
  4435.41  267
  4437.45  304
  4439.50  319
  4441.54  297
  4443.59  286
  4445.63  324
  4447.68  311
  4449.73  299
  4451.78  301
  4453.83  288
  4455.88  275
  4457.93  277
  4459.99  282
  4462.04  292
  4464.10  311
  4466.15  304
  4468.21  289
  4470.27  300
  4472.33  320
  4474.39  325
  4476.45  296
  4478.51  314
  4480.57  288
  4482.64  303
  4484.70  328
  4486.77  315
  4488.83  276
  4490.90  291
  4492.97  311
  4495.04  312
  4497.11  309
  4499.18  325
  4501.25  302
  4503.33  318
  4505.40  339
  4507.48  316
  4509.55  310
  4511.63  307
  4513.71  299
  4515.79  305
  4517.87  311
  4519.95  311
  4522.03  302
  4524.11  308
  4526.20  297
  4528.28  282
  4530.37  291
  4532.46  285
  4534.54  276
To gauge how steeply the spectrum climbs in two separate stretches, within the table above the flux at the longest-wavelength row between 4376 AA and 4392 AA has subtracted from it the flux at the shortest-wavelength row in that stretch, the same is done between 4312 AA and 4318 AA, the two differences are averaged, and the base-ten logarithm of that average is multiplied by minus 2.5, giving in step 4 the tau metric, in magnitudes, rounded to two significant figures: -4.2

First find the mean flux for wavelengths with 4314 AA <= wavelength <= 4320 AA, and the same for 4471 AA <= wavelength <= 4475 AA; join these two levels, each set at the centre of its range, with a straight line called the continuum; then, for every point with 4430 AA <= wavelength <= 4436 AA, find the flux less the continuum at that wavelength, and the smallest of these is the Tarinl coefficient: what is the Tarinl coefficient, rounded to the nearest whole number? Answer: -48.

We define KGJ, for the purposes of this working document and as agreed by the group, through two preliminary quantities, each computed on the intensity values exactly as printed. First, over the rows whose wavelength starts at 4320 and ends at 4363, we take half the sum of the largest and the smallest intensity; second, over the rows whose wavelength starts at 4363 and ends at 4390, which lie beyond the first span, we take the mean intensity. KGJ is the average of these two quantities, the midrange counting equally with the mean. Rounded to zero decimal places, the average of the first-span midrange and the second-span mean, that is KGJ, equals 266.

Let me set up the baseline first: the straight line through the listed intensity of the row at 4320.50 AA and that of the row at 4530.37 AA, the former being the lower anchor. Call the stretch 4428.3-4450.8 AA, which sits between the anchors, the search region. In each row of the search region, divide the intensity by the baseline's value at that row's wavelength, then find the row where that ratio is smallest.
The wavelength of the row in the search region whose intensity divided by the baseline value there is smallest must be 4435.41 AA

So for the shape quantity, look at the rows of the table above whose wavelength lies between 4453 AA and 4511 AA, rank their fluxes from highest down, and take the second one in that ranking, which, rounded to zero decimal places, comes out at 328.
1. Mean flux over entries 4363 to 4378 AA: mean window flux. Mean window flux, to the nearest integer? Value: 291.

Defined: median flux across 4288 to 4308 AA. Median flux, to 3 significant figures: 219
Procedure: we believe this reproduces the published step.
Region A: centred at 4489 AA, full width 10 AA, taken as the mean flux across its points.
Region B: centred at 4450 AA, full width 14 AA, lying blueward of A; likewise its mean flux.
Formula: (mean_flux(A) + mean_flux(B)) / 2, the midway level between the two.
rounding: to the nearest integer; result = 301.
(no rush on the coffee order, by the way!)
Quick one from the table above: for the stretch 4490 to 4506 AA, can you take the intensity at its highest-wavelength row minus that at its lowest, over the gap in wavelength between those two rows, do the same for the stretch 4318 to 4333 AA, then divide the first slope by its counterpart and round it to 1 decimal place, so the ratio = -5.1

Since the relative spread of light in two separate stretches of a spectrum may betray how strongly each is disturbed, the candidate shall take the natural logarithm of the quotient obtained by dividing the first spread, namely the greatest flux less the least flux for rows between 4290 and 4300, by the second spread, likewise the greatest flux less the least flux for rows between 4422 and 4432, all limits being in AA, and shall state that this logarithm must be 0.74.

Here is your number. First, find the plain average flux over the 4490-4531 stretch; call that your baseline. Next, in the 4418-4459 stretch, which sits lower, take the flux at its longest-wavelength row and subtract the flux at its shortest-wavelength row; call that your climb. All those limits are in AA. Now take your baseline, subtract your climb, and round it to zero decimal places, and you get 331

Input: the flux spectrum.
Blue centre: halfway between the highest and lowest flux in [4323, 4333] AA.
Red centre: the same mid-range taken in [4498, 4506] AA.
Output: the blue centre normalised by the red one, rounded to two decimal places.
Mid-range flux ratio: 0.90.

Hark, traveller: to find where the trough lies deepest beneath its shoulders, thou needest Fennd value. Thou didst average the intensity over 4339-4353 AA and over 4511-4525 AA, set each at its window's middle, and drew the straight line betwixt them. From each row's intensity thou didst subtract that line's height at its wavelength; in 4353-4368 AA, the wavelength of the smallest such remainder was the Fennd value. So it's 4358.47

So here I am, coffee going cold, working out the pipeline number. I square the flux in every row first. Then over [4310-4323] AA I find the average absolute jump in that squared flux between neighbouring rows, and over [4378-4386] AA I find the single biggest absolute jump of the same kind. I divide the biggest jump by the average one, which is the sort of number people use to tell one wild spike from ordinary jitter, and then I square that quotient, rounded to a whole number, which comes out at 2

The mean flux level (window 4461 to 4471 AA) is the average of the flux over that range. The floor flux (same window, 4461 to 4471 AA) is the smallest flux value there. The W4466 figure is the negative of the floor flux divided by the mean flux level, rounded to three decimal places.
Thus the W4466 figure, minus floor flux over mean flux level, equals -0.966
